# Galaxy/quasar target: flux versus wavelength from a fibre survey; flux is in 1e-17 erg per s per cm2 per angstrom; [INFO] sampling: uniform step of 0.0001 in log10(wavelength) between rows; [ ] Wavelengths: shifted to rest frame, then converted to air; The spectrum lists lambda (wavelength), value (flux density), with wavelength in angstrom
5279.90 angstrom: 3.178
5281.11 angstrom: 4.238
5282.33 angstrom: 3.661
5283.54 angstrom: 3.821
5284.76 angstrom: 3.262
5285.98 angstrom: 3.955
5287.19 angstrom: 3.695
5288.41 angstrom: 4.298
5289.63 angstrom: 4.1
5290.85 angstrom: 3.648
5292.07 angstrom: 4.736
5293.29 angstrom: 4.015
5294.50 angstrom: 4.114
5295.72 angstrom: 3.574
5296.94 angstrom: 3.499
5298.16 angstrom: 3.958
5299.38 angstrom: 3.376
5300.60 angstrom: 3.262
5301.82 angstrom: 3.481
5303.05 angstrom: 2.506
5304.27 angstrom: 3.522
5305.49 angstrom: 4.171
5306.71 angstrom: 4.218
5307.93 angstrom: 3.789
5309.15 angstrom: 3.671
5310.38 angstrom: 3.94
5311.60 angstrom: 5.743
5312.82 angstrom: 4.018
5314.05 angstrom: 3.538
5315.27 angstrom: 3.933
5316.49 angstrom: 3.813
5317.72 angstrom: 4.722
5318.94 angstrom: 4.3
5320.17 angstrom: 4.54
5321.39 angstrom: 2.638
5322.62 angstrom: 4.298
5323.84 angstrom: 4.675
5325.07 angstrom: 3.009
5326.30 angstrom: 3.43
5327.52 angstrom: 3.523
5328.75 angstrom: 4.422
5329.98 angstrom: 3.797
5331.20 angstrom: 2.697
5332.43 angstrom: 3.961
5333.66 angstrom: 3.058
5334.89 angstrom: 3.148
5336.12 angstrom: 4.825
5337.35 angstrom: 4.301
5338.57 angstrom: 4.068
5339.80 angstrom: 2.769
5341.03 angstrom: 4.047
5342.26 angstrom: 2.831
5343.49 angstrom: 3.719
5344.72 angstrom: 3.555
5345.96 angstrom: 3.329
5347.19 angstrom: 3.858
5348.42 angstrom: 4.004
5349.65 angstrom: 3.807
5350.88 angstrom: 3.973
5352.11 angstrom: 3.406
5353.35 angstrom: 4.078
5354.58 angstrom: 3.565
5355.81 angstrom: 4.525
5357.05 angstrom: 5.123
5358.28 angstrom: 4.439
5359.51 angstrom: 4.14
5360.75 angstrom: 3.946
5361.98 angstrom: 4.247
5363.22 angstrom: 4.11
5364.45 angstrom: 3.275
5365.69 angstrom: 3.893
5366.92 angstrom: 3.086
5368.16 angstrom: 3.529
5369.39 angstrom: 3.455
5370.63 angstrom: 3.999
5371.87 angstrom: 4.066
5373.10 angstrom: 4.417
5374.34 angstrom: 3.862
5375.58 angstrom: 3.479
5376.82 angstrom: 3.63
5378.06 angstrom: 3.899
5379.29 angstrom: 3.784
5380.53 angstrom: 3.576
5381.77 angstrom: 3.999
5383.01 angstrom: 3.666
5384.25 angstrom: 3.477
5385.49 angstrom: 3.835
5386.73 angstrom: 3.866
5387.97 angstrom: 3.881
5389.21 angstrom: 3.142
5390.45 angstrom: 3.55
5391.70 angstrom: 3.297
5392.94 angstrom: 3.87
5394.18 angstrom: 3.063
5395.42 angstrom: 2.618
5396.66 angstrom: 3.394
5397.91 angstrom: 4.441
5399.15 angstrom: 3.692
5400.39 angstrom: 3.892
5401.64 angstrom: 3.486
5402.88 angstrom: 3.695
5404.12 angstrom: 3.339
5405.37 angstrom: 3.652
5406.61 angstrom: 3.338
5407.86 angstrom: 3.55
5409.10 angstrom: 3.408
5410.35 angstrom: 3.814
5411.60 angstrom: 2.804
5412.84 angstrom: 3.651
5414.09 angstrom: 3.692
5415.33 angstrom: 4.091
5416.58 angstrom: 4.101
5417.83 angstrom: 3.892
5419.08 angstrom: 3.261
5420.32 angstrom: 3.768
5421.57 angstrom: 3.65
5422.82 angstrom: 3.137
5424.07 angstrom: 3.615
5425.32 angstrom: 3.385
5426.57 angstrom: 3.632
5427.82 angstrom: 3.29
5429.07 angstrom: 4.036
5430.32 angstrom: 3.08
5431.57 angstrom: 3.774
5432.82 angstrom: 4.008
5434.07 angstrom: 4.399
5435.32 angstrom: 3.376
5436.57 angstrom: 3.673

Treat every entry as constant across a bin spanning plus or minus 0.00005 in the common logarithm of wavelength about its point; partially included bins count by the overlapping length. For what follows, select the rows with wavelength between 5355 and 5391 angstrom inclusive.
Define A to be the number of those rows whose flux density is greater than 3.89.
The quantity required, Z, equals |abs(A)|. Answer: 13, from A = 13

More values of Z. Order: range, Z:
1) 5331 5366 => 16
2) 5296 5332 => 13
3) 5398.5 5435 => 7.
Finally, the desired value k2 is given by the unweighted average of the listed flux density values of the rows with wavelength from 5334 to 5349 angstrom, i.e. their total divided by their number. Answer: 3.70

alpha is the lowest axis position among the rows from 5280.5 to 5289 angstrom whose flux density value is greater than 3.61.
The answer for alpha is 5281.11 angstrom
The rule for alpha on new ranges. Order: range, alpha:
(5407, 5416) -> 5410.35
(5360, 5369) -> 5360.75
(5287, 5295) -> 5287.19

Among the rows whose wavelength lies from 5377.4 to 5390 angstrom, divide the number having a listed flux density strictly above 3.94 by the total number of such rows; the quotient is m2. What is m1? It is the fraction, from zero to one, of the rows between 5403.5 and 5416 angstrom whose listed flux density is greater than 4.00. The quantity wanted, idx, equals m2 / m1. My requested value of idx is 1.0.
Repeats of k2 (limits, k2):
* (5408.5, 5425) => 3.61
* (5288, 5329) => 3.90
